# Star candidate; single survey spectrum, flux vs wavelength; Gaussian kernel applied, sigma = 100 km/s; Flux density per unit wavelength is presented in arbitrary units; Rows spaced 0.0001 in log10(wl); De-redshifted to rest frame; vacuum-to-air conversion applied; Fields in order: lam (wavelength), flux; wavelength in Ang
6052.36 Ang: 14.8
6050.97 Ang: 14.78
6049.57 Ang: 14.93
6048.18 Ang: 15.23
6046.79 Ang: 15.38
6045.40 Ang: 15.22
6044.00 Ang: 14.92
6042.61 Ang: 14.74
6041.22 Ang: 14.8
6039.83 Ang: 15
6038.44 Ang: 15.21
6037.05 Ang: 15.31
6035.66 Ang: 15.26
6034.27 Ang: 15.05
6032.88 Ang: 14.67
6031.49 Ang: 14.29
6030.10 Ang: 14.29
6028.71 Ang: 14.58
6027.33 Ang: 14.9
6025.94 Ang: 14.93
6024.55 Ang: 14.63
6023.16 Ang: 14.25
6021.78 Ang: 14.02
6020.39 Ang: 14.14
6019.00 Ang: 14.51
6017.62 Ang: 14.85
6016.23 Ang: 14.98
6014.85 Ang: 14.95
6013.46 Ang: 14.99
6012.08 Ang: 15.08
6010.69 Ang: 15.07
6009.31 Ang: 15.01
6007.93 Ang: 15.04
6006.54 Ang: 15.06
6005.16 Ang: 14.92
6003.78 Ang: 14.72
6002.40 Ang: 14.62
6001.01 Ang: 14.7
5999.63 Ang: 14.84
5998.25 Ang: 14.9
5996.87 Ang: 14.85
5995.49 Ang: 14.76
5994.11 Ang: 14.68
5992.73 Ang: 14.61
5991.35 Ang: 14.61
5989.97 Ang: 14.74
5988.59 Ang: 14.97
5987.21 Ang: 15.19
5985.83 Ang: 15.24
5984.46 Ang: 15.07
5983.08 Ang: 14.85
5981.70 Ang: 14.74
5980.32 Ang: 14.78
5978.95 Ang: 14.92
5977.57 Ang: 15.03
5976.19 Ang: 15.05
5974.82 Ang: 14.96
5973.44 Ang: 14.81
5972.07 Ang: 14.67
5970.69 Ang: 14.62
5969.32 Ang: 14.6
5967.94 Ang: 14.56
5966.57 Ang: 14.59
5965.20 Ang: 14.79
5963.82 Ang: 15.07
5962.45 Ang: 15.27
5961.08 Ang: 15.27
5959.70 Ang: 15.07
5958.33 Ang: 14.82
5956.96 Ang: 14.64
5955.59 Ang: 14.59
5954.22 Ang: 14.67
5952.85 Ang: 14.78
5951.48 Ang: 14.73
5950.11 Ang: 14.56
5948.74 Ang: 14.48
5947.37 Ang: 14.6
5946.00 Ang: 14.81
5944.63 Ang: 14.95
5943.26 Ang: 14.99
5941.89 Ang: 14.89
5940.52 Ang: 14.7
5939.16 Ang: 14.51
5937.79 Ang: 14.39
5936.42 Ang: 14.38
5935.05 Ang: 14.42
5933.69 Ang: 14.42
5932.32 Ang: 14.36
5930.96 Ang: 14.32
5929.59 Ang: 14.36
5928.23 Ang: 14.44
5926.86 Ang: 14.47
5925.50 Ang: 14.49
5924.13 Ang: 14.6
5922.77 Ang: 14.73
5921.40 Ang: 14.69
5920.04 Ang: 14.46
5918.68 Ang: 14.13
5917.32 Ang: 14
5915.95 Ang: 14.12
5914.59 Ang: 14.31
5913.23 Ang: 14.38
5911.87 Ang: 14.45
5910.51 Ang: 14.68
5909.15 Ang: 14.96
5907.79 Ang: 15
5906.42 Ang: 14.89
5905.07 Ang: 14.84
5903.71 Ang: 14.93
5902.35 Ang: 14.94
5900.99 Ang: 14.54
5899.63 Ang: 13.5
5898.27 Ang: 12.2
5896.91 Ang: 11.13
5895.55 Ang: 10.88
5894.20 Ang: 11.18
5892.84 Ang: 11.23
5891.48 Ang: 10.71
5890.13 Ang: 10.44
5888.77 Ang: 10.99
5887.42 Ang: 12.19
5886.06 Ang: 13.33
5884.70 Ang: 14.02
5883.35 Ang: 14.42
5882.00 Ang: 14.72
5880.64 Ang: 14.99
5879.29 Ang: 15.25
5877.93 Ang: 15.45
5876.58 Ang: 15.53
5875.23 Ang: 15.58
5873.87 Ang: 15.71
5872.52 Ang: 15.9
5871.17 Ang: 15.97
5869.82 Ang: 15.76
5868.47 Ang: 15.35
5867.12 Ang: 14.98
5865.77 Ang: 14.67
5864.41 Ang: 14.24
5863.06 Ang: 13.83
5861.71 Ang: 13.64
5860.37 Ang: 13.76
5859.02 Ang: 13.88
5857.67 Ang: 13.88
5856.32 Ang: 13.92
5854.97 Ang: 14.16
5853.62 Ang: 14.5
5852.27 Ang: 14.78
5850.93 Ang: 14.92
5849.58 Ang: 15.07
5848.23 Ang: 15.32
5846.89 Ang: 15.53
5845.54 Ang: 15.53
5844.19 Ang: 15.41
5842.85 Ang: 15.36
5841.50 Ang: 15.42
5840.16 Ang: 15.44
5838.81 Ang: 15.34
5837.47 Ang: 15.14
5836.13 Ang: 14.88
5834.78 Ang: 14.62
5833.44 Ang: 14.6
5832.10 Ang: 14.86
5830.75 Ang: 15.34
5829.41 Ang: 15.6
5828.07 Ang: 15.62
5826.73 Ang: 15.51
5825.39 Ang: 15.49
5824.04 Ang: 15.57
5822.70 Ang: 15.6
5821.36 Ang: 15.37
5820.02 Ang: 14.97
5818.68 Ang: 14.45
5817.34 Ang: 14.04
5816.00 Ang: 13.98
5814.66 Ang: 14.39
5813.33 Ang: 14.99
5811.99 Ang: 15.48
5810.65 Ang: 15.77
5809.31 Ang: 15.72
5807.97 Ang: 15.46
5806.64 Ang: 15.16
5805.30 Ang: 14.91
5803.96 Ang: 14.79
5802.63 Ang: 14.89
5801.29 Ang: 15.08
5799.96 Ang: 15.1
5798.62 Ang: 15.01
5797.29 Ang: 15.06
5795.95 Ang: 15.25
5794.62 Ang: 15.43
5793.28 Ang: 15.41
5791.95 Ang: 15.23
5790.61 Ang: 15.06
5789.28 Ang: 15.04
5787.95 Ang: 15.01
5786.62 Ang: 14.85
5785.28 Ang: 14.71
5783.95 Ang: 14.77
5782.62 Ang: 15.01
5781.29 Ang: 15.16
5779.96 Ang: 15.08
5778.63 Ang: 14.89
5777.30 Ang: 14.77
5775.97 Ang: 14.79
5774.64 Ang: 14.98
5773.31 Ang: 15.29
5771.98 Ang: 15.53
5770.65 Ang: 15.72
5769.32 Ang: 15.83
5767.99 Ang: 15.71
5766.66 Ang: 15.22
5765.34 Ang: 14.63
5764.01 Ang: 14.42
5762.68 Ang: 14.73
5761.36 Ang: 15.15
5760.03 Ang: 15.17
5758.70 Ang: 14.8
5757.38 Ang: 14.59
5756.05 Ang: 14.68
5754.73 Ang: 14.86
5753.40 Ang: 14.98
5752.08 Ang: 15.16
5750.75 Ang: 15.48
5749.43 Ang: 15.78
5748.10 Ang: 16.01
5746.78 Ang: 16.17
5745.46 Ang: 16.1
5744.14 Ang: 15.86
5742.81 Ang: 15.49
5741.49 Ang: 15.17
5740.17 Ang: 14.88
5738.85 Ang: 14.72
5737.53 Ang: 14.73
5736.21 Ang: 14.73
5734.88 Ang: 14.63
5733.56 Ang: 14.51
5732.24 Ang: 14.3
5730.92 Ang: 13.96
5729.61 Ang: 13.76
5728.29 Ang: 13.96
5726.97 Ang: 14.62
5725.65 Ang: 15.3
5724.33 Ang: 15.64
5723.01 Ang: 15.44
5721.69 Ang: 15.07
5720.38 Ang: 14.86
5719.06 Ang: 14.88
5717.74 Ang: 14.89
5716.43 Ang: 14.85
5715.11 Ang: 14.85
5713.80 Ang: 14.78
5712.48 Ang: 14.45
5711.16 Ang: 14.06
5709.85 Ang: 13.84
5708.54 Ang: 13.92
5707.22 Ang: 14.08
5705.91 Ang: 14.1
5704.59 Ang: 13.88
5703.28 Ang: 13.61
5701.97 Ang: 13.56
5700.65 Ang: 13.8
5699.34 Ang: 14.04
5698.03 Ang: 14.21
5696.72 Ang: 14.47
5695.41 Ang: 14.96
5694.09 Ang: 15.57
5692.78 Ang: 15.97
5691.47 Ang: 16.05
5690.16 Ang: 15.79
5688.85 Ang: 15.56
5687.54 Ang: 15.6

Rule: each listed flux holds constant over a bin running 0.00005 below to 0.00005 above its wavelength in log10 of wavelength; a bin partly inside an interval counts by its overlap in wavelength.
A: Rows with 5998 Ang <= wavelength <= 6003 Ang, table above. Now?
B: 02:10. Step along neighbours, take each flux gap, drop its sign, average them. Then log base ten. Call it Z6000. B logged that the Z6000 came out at -1.0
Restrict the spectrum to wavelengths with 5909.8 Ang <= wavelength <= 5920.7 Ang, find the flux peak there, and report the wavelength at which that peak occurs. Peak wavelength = 5910.51 Ang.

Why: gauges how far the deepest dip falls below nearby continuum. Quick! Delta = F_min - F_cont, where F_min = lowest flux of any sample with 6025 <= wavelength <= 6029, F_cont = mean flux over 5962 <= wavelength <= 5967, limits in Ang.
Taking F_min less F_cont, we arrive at -0.35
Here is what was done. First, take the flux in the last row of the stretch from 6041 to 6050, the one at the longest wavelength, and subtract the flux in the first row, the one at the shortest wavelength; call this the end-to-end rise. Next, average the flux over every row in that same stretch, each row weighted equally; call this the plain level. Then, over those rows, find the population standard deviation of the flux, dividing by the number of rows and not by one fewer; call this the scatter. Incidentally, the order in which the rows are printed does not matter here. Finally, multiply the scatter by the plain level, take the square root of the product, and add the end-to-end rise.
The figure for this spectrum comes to 1.97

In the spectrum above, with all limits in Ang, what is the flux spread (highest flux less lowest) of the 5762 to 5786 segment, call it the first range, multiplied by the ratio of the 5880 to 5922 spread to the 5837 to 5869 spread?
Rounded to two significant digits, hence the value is 3.4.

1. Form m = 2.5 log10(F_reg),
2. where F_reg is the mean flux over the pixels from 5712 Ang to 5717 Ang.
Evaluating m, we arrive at 2.92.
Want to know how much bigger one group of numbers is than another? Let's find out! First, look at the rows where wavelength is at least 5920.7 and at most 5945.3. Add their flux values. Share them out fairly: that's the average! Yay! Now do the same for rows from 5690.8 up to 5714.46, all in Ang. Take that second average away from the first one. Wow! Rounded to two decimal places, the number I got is 0.15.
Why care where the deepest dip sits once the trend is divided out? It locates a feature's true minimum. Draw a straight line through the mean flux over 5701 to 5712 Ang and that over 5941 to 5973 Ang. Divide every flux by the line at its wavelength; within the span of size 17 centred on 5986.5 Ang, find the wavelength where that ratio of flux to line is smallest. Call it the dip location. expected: 5992.73 Ang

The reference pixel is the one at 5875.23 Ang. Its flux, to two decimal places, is 15.58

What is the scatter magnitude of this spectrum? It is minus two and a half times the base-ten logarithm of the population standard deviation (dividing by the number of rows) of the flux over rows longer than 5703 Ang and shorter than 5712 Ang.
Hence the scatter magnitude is 2.0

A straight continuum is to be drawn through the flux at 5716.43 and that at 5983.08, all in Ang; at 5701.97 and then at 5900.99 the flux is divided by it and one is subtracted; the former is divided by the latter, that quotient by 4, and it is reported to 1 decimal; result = 1.0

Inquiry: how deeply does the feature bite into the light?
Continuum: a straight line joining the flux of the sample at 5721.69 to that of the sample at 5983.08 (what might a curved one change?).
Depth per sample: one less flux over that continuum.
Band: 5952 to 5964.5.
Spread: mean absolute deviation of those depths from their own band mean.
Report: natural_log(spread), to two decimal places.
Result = -4.15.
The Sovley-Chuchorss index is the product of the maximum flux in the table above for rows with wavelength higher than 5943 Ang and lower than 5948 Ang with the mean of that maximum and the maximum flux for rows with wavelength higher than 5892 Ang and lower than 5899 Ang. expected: 204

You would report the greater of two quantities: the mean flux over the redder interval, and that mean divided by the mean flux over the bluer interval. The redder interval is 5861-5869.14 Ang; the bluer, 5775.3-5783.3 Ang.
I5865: 14.5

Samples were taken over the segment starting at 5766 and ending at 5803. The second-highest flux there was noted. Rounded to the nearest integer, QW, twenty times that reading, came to 314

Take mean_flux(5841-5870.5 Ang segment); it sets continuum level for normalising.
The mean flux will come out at 14.7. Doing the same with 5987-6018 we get 14.9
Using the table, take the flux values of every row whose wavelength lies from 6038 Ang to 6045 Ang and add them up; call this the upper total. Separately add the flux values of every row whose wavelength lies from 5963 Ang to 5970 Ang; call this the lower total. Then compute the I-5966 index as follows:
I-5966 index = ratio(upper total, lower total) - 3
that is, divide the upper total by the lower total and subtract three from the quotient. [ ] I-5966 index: -1.99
